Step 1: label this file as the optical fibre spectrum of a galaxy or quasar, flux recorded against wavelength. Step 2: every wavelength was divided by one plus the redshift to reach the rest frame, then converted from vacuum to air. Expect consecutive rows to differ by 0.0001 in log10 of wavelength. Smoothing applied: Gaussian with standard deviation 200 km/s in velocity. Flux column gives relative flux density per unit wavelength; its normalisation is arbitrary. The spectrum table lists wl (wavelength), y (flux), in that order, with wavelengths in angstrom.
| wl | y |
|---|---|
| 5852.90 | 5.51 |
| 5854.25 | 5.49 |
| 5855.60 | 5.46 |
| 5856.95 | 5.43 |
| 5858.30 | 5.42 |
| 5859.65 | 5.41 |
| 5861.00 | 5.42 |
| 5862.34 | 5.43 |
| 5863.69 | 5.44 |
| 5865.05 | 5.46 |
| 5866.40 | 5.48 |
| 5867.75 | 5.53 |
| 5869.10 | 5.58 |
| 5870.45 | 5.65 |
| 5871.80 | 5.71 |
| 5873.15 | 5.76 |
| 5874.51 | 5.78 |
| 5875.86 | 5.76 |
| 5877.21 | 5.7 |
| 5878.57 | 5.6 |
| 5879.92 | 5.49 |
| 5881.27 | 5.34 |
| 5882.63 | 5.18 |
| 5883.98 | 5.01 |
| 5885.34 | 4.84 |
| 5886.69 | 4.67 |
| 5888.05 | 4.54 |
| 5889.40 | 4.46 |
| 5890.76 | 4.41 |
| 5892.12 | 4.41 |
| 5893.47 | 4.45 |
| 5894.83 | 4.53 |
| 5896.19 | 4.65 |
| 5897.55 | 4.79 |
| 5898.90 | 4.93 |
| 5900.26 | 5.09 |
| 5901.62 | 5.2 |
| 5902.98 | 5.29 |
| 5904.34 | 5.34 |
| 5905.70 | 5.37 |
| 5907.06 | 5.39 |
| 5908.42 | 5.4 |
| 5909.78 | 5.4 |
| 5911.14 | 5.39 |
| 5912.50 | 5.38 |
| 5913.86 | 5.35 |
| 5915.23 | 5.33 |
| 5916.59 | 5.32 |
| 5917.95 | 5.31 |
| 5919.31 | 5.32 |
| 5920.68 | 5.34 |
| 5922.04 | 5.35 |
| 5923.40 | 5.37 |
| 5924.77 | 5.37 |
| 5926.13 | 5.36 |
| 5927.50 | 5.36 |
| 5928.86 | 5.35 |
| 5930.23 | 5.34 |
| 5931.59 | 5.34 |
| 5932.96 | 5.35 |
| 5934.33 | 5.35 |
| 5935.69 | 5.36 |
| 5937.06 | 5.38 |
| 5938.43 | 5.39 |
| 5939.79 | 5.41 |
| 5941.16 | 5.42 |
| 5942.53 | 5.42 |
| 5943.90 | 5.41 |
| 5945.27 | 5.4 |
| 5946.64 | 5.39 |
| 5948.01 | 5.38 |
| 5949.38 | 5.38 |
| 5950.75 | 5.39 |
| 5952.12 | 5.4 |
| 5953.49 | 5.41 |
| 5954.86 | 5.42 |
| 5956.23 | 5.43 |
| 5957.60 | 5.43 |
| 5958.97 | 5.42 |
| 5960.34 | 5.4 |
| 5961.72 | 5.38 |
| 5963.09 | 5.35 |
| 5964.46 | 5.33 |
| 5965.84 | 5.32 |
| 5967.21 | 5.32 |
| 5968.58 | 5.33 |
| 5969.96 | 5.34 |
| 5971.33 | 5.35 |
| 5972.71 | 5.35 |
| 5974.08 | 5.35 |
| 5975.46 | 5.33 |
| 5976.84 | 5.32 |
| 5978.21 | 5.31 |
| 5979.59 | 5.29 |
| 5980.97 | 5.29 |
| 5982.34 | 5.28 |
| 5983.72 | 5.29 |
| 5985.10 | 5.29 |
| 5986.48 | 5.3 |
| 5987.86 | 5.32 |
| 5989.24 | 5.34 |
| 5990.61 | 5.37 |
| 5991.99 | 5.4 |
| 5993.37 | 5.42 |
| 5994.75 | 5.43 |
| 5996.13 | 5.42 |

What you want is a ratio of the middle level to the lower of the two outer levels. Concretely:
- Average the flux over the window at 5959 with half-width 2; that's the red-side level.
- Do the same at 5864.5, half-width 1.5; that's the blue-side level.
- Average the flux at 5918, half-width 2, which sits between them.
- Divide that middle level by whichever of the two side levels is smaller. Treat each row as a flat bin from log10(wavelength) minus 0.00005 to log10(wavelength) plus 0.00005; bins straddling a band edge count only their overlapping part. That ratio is 0.98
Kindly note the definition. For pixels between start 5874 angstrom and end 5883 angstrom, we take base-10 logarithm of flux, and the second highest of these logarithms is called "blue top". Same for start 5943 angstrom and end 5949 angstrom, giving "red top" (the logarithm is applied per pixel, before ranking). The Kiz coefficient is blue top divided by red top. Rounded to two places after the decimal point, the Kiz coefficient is 1.04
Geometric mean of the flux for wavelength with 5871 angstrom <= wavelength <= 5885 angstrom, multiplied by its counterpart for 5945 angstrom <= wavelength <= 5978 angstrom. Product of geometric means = 29.7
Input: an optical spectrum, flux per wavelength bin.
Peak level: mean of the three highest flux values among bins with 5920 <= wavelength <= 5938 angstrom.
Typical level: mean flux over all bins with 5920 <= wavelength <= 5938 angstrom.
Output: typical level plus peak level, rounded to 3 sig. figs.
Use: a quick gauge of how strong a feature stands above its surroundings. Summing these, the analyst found 10.7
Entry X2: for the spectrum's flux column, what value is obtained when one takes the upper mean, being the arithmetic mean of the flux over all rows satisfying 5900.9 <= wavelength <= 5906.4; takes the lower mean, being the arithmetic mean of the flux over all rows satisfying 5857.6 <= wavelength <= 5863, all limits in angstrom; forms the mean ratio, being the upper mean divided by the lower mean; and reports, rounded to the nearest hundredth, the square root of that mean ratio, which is 0.99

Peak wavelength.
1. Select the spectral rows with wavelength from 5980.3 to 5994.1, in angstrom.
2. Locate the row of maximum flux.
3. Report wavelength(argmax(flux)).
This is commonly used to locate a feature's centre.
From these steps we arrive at 5993.37 angstrom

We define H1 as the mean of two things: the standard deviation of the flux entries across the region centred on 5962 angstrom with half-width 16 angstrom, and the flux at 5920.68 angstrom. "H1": 2.69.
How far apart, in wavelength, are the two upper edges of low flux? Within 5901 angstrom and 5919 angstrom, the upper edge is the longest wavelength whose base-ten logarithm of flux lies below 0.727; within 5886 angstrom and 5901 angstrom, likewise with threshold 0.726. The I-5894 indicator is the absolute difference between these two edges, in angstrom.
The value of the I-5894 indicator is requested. 17.7 angstrom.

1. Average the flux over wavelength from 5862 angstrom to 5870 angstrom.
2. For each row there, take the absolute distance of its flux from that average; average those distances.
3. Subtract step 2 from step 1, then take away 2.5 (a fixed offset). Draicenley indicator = 2.94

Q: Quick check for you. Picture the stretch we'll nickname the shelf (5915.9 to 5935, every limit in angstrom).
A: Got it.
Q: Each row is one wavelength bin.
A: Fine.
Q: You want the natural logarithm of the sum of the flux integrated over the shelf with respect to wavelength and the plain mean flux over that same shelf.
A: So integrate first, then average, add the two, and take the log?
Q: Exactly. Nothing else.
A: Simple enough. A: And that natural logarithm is 4.68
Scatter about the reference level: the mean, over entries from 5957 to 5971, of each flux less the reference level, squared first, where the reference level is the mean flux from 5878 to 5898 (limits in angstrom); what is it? 0.29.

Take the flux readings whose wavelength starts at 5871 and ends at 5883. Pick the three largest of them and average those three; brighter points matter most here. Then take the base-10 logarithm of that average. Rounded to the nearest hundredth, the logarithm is 0.76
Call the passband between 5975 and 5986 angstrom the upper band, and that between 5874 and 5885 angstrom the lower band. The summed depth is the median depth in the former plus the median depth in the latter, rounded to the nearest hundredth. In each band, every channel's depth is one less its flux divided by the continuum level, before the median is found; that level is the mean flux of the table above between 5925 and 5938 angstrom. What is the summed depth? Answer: -0.02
